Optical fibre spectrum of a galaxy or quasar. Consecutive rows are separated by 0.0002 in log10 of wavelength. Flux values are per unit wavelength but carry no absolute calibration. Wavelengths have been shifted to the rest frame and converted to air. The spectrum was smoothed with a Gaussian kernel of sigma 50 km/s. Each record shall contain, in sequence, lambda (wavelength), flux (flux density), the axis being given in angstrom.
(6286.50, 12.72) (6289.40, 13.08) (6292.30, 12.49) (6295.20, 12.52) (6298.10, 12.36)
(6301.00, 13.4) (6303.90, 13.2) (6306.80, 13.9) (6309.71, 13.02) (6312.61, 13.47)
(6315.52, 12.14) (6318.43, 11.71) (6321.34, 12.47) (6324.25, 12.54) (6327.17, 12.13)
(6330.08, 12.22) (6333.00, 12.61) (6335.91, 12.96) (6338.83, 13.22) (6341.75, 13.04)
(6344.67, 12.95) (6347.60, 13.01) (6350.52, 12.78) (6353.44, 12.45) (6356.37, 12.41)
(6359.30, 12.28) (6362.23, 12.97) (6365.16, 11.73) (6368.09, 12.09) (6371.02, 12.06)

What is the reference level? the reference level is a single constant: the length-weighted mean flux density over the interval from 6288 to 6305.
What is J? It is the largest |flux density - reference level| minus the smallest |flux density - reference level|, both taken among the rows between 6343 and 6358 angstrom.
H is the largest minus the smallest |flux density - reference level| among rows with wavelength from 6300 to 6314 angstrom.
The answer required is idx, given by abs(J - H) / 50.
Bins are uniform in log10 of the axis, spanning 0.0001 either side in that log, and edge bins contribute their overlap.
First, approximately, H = 0.9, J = 0.37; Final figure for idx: 0.010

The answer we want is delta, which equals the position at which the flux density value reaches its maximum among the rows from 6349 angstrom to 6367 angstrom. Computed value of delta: 6362.23 angstrom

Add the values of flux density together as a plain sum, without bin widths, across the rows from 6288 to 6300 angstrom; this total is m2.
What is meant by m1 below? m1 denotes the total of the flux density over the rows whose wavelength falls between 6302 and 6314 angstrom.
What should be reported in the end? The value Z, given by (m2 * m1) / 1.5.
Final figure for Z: 1802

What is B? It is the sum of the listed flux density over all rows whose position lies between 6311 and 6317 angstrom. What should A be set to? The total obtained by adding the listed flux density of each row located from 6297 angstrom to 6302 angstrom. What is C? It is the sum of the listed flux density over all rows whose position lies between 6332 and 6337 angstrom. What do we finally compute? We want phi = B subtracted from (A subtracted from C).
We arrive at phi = -25.8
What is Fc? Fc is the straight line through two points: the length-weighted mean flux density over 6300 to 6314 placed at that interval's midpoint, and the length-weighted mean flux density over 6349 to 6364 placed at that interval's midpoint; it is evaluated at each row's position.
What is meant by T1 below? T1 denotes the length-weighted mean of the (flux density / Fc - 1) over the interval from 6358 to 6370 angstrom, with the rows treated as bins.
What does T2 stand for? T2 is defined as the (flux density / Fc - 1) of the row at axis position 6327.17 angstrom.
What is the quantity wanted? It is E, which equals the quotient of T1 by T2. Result 0.2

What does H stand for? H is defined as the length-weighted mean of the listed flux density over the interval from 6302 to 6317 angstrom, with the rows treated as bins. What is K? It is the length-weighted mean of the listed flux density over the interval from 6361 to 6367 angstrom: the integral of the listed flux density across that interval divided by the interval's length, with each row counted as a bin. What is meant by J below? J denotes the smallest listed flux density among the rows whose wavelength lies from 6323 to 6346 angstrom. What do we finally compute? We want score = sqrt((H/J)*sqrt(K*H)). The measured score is 3.72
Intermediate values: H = 13.15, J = 12.13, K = 12.3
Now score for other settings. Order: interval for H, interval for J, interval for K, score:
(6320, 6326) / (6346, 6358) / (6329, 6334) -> 3.54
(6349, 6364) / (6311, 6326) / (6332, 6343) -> 3.70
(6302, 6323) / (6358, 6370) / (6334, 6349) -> 3.77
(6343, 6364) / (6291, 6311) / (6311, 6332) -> 3.59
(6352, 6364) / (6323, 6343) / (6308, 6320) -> 3.60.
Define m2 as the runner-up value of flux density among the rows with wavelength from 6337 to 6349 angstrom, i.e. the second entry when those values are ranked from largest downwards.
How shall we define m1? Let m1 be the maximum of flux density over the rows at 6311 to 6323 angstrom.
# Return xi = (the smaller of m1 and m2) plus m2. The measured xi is 26.1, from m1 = 13.47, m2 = 13.04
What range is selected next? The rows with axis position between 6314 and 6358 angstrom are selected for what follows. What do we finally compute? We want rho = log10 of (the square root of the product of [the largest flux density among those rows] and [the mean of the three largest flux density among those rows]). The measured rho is 1.12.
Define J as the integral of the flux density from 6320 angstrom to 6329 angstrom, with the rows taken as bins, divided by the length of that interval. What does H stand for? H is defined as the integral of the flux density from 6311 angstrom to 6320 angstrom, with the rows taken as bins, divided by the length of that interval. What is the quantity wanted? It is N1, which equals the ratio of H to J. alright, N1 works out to 1.01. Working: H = 12.5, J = 12.4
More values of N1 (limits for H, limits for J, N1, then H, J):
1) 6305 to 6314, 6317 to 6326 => 1.10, 13.5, 12.2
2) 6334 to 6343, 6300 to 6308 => 0.97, 13.1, 13.5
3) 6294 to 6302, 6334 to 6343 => 0.98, 12.7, 13.1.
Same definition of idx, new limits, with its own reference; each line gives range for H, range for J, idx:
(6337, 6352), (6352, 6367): 0.013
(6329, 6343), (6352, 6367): 0.010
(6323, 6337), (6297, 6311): 0.006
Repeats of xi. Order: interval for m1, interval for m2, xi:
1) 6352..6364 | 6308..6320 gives 26.0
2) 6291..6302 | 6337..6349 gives 26.1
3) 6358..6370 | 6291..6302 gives 25.0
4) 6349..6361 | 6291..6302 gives 25.0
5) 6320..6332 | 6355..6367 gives 24.8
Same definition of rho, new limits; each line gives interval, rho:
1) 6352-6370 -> 1.11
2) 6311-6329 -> 1.12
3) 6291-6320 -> 1.14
